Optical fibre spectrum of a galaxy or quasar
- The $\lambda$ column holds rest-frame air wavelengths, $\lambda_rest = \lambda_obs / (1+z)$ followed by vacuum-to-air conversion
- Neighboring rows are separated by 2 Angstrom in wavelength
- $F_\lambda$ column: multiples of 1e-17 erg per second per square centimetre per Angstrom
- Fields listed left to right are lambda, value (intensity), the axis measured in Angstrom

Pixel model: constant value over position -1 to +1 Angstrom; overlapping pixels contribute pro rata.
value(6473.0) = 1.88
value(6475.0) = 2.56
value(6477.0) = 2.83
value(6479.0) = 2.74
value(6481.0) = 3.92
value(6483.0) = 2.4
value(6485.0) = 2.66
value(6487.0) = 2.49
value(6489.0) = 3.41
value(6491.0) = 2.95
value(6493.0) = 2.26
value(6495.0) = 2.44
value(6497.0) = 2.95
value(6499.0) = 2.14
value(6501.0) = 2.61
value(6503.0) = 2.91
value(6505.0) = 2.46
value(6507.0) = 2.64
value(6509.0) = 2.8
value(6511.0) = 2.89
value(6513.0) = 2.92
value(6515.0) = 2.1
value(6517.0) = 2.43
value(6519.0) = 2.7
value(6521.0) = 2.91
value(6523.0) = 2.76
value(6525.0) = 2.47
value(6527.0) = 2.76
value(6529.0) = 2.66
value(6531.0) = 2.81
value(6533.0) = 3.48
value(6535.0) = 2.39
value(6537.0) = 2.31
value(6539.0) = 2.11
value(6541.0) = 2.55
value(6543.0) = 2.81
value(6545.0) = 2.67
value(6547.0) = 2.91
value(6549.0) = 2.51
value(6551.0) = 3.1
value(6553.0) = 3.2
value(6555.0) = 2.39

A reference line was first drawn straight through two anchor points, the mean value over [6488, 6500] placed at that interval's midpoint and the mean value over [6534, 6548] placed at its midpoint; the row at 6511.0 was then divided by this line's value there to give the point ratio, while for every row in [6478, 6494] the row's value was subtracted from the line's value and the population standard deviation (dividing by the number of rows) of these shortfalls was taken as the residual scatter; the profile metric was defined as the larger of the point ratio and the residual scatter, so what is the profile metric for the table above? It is 1.10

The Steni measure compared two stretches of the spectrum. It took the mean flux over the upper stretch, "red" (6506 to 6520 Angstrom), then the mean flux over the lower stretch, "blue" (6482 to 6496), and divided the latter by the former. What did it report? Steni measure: 1.007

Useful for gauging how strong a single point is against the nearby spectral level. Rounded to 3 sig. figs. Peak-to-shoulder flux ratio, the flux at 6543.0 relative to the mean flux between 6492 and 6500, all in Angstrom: 1.15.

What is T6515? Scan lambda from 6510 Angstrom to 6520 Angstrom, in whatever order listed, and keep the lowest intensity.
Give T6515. 2.1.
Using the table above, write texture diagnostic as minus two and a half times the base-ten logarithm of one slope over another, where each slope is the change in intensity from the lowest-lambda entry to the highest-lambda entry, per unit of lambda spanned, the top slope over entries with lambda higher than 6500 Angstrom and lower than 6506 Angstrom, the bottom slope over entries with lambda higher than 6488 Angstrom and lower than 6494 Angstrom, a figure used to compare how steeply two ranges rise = 2.2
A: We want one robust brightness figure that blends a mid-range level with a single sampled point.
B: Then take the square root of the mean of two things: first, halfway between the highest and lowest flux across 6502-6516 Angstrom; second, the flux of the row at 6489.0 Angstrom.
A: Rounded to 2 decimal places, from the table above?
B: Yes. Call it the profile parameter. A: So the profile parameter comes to 1.72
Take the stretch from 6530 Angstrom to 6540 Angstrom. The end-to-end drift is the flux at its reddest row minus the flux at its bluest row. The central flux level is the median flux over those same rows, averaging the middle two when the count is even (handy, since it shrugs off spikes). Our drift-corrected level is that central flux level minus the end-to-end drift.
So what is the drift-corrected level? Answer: 3.1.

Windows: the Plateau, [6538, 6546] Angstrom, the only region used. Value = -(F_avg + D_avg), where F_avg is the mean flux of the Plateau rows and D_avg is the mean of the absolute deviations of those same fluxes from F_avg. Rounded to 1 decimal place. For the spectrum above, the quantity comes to -2.7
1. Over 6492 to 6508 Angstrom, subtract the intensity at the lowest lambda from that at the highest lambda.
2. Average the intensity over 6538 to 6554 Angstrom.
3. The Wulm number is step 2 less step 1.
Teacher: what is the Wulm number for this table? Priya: 2.4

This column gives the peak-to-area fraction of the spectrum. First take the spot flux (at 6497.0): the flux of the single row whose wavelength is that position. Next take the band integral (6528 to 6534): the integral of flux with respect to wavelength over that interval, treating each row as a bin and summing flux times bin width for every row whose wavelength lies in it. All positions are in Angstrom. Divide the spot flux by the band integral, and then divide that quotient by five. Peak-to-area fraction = 0.033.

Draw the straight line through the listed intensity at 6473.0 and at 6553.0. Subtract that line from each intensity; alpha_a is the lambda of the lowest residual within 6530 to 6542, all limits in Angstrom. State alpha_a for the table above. 6539.0 Angstrom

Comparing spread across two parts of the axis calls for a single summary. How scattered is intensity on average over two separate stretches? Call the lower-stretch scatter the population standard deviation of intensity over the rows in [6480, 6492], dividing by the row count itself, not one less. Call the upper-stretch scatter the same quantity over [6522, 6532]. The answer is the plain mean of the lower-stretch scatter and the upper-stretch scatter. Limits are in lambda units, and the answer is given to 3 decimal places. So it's 0.330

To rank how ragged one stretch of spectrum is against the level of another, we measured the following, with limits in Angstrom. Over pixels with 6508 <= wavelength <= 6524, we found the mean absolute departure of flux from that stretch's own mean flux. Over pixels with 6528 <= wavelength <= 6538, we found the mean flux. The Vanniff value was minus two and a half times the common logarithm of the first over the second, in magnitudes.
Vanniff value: 2.8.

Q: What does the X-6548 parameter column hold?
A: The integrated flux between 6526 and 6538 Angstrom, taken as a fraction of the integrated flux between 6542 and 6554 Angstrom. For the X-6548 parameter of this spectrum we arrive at 0.95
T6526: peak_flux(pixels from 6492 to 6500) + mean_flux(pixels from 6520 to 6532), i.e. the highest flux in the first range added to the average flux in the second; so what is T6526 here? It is 5.68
